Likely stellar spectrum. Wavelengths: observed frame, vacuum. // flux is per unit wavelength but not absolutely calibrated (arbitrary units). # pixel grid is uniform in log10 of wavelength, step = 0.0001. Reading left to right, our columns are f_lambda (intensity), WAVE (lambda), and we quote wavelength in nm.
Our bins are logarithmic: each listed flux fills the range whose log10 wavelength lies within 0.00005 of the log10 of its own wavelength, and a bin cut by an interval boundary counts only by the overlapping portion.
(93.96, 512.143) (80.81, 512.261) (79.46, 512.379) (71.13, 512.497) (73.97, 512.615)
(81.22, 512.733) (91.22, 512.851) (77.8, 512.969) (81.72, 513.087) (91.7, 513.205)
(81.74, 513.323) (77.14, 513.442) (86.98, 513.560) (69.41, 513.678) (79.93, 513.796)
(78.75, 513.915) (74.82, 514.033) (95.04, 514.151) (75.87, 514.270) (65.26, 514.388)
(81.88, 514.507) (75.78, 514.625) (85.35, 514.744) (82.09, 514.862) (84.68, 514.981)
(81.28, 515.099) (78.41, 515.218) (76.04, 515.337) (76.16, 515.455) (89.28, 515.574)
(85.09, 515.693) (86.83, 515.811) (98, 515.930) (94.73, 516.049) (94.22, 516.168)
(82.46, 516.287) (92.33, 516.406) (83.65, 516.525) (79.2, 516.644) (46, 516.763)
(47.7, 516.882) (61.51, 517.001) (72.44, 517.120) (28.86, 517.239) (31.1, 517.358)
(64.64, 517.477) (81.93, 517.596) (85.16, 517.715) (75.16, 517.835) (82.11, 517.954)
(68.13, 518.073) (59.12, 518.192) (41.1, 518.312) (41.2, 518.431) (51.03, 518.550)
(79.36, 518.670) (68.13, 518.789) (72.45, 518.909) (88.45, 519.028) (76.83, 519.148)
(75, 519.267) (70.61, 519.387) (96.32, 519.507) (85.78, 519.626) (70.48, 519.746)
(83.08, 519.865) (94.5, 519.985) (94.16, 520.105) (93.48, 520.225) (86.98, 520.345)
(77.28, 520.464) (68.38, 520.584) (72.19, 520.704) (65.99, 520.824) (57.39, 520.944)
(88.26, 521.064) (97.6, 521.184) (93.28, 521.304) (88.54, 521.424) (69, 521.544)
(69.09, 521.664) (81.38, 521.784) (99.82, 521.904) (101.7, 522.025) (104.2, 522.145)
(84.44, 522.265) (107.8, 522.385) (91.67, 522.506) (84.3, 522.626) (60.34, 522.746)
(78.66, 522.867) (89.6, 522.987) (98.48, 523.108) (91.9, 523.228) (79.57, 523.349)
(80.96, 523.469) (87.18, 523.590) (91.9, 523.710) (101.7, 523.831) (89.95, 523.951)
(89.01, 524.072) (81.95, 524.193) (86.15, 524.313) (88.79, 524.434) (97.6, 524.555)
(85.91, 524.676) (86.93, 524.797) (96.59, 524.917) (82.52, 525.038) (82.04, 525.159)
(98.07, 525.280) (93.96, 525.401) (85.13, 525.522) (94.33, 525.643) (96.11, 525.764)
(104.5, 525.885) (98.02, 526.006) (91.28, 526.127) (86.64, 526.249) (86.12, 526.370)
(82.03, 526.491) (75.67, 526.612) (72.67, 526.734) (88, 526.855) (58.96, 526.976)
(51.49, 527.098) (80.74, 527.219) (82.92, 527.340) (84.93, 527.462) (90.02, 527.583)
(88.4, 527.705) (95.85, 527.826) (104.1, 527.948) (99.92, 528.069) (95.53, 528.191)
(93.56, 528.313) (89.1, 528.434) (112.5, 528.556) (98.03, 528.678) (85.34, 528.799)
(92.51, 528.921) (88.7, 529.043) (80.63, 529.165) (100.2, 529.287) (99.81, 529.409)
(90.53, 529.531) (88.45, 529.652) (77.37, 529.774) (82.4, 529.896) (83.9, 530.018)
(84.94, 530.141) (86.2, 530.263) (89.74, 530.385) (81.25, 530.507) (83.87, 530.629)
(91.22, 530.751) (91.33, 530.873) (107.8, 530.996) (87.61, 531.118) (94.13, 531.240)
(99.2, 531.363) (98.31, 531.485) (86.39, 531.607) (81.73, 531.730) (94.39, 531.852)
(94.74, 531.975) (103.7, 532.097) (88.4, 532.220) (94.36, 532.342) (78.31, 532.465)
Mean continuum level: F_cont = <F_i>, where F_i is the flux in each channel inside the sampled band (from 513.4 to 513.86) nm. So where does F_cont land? 78.4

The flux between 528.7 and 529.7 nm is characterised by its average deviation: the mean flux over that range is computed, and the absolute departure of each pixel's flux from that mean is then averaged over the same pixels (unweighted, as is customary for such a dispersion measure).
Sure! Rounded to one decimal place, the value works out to 5.1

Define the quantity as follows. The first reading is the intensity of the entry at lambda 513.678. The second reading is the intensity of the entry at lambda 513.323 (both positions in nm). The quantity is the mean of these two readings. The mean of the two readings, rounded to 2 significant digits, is 76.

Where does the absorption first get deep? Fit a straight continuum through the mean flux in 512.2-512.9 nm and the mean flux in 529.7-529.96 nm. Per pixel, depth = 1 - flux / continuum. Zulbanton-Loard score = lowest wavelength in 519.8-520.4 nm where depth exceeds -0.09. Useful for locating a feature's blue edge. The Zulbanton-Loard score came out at 519.865 nm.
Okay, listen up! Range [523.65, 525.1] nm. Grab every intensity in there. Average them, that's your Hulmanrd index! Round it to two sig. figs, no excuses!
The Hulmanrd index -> 90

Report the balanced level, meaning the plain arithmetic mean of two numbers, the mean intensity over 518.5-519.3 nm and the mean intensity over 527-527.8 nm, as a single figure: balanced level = 76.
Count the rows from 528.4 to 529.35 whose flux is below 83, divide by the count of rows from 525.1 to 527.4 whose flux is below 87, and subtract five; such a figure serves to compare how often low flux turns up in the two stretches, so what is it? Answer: -4.91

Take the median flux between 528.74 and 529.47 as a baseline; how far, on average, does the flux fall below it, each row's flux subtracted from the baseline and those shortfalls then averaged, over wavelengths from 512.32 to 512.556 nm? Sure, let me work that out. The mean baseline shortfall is 15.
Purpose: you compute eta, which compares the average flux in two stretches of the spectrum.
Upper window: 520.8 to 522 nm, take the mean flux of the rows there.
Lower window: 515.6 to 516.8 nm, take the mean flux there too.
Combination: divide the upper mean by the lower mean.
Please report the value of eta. 0.96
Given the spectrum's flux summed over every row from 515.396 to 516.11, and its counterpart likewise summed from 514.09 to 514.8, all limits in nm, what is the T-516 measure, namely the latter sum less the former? -51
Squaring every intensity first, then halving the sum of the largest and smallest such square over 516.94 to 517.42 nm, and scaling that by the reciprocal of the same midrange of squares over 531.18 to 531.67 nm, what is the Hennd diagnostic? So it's 0.35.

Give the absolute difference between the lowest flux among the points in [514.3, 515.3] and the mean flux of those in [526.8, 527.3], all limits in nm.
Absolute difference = 5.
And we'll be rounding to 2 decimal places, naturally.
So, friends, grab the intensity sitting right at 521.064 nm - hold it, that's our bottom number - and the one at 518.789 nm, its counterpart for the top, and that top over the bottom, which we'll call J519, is 0.77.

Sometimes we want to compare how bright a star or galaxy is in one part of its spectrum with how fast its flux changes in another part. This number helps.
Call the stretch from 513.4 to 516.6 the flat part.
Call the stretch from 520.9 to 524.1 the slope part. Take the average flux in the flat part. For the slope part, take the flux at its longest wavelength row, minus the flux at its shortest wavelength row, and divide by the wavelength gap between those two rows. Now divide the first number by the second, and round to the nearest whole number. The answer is 8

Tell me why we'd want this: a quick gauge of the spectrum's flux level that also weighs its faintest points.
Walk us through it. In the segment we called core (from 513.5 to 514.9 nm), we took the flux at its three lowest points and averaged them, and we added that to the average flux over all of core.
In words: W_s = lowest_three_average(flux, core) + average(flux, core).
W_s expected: 149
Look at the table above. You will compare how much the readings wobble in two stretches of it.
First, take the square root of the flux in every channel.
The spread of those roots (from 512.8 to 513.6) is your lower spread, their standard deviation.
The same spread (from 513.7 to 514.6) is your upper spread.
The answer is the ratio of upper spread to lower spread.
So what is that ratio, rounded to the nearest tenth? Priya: 1.5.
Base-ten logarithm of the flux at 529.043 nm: 1.95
